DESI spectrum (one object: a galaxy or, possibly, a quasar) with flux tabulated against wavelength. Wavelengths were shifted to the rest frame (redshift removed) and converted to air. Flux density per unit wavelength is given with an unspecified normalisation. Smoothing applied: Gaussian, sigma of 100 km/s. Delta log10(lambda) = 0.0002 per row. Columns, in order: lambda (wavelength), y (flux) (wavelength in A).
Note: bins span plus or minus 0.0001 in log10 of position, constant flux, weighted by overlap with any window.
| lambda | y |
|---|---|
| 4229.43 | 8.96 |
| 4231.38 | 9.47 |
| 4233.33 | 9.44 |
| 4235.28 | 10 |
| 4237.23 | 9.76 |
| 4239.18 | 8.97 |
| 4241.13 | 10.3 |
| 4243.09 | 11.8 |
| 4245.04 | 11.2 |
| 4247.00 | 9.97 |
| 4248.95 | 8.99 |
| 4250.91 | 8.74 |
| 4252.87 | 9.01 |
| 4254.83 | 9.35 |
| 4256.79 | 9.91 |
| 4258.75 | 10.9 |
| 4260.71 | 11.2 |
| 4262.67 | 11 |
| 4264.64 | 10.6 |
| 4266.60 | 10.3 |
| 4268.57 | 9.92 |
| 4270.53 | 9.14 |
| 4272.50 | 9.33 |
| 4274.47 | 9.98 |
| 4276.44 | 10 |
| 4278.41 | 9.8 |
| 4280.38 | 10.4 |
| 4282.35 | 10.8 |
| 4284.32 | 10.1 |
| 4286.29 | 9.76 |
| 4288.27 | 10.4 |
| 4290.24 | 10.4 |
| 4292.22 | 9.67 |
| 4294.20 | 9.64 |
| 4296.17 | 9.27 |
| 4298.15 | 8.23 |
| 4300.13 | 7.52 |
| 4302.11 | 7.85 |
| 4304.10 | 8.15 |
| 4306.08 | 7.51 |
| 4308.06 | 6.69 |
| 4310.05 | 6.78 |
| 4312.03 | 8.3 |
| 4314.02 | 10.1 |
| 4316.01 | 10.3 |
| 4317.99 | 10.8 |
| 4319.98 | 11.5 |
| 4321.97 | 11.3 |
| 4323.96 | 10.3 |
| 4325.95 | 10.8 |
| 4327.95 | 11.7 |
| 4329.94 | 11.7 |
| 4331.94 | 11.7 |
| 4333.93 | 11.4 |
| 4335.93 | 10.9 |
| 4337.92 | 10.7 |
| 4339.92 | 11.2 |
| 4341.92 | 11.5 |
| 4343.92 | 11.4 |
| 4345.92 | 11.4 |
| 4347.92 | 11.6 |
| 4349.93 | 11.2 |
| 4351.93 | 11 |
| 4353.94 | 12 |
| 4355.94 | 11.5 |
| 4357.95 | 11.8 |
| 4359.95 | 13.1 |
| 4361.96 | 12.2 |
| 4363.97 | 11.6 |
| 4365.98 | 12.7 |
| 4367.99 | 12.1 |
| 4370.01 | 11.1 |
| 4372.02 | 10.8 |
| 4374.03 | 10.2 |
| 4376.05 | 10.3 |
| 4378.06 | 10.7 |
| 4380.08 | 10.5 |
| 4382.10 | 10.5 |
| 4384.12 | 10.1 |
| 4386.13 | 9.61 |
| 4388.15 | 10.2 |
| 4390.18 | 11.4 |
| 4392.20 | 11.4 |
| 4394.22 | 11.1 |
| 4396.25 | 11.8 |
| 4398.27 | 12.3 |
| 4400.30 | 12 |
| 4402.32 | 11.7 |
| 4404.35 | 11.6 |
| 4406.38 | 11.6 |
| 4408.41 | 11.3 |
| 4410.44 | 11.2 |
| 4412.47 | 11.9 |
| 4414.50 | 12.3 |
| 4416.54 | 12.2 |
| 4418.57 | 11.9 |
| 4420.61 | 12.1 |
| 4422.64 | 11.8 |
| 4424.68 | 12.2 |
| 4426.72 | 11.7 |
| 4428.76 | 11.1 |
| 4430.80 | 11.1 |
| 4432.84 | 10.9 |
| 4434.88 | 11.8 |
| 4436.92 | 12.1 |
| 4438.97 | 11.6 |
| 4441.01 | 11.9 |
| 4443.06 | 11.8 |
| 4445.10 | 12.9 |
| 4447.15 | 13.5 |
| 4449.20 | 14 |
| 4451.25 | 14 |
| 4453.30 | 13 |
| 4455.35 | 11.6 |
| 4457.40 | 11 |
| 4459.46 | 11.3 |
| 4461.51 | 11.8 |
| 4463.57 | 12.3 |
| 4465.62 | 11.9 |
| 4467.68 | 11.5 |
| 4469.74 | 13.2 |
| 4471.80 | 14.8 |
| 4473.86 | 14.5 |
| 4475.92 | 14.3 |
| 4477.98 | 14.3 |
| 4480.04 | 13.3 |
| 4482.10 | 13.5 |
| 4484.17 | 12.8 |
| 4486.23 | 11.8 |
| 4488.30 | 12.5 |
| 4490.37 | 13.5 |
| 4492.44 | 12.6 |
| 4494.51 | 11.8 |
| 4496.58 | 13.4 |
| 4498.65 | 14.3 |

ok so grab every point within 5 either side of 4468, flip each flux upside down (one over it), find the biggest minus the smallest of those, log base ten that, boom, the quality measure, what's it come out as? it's -1.71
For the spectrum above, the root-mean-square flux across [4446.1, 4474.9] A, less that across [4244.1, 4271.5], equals 2.8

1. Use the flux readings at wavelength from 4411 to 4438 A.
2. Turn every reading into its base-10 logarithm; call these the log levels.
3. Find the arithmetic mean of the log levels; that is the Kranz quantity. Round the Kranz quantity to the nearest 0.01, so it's 1.07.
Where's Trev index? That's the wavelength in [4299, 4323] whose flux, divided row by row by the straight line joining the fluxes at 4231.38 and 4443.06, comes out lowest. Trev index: 4308.06 A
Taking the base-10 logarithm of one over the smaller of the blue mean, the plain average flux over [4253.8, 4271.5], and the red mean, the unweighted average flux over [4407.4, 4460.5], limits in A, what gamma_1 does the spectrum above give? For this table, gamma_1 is -1.01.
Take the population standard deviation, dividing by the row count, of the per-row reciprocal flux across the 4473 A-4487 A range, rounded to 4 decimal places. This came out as 0.0052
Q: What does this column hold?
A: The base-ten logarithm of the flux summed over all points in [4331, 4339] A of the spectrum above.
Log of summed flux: 1.65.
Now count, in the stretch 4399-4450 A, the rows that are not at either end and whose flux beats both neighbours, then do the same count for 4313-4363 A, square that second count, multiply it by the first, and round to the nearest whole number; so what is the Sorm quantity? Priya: 125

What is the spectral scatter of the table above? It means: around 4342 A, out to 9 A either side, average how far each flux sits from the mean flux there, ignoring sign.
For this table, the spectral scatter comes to 0.23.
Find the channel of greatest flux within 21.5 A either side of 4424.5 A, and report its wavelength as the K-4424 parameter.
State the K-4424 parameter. 4445.10 A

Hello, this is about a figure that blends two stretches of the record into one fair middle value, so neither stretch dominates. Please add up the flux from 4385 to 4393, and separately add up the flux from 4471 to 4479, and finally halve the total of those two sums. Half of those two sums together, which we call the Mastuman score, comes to 50.3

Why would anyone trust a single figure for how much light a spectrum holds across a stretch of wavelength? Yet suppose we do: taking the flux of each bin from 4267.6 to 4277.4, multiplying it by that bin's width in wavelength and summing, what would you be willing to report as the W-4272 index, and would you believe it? 95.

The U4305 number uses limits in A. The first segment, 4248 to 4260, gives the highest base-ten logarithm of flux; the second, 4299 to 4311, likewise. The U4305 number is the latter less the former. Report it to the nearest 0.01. -0.13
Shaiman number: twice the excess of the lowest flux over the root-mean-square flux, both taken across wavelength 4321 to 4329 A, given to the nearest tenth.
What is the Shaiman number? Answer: -1.5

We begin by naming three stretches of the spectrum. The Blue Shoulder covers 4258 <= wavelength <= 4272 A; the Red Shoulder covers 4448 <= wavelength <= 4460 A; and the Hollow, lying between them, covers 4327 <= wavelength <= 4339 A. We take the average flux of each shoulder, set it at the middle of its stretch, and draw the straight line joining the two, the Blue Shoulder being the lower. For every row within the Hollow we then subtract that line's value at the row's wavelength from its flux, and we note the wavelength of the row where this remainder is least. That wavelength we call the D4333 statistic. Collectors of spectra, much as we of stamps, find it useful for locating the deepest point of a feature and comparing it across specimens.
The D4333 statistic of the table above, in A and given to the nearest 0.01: 4337.92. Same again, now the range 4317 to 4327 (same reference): 4323.96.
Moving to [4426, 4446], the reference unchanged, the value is 4432.84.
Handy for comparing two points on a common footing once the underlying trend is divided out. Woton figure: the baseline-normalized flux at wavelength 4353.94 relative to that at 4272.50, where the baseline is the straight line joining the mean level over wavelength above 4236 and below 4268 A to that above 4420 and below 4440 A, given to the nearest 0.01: 1.21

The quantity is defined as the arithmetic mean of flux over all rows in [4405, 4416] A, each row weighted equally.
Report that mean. 11.7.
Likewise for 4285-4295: 10.0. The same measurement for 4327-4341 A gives 11.3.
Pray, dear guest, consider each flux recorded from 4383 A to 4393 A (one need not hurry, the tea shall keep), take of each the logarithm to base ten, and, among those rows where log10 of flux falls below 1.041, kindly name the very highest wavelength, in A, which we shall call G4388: 4388.15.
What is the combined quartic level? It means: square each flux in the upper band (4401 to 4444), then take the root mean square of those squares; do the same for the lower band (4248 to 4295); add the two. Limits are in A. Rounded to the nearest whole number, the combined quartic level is 238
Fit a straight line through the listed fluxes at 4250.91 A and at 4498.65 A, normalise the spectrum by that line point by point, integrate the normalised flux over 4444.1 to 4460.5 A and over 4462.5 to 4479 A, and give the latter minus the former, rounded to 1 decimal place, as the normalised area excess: 0.4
